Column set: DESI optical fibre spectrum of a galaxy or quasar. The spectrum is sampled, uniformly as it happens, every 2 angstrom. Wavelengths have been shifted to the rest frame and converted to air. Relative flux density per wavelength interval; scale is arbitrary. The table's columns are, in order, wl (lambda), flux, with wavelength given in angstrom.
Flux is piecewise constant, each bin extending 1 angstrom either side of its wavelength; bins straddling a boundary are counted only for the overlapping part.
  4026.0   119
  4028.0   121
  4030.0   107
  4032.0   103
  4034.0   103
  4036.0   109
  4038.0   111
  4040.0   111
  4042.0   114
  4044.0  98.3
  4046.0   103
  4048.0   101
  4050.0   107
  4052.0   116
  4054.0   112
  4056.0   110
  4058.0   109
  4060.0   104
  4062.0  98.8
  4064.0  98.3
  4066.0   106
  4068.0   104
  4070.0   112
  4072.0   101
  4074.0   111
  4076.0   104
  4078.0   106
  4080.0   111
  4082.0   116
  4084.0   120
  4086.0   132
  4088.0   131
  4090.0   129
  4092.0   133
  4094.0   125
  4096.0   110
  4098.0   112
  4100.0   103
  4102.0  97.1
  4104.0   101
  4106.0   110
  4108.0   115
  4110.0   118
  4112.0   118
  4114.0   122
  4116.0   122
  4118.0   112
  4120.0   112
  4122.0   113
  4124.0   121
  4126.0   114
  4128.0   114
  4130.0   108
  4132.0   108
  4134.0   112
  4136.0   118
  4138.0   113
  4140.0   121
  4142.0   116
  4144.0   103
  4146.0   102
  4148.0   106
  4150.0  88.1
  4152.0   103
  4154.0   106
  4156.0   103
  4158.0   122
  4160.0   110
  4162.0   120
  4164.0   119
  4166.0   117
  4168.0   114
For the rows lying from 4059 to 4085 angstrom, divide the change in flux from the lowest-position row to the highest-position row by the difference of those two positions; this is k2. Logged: 0.7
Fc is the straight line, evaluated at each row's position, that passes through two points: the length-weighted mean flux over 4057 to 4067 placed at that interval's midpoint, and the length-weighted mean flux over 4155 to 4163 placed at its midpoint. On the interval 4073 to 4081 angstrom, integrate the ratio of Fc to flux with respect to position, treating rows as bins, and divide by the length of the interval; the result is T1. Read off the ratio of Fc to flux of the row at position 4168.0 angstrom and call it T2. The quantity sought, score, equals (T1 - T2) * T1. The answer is -0.034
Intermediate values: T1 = 0.972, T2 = 1.01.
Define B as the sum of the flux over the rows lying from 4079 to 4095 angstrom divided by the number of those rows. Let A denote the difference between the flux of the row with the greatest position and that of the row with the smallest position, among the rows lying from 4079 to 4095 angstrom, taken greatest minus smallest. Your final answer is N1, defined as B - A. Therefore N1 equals 111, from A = 14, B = 125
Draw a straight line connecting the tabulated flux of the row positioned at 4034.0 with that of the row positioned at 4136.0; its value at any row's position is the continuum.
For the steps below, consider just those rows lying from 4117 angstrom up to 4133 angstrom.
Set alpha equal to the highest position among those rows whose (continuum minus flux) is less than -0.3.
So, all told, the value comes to 4124.0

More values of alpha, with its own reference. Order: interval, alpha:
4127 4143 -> 4140.0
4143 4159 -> 4158.0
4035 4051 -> 4050.0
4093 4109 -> 4108.0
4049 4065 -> 4058.0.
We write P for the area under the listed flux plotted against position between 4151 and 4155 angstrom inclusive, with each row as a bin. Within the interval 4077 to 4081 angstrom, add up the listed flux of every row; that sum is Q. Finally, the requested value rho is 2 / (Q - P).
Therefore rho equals -0.0100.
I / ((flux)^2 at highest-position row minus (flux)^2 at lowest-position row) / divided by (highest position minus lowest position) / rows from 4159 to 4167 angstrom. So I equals 265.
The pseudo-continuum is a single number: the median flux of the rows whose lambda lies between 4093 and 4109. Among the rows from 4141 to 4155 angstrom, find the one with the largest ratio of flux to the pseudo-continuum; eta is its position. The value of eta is 4142.0 angstrom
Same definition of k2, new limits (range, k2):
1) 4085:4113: -0.5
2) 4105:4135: 0.1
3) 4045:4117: 0.3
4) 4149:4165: 2.2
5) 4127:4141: 0.6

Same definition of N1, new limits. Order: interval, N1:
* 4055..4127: 109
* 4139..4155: 121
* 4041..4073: 119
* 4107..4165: 108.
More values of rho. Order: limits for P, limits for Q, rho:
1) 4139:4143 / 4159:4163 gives -0.0082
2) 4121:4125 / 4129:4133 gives -0.0079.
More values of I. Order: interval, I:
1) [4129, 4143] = 149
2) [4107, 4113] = 175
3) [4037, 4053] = 81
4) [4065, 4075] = 136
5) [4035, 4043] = 186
